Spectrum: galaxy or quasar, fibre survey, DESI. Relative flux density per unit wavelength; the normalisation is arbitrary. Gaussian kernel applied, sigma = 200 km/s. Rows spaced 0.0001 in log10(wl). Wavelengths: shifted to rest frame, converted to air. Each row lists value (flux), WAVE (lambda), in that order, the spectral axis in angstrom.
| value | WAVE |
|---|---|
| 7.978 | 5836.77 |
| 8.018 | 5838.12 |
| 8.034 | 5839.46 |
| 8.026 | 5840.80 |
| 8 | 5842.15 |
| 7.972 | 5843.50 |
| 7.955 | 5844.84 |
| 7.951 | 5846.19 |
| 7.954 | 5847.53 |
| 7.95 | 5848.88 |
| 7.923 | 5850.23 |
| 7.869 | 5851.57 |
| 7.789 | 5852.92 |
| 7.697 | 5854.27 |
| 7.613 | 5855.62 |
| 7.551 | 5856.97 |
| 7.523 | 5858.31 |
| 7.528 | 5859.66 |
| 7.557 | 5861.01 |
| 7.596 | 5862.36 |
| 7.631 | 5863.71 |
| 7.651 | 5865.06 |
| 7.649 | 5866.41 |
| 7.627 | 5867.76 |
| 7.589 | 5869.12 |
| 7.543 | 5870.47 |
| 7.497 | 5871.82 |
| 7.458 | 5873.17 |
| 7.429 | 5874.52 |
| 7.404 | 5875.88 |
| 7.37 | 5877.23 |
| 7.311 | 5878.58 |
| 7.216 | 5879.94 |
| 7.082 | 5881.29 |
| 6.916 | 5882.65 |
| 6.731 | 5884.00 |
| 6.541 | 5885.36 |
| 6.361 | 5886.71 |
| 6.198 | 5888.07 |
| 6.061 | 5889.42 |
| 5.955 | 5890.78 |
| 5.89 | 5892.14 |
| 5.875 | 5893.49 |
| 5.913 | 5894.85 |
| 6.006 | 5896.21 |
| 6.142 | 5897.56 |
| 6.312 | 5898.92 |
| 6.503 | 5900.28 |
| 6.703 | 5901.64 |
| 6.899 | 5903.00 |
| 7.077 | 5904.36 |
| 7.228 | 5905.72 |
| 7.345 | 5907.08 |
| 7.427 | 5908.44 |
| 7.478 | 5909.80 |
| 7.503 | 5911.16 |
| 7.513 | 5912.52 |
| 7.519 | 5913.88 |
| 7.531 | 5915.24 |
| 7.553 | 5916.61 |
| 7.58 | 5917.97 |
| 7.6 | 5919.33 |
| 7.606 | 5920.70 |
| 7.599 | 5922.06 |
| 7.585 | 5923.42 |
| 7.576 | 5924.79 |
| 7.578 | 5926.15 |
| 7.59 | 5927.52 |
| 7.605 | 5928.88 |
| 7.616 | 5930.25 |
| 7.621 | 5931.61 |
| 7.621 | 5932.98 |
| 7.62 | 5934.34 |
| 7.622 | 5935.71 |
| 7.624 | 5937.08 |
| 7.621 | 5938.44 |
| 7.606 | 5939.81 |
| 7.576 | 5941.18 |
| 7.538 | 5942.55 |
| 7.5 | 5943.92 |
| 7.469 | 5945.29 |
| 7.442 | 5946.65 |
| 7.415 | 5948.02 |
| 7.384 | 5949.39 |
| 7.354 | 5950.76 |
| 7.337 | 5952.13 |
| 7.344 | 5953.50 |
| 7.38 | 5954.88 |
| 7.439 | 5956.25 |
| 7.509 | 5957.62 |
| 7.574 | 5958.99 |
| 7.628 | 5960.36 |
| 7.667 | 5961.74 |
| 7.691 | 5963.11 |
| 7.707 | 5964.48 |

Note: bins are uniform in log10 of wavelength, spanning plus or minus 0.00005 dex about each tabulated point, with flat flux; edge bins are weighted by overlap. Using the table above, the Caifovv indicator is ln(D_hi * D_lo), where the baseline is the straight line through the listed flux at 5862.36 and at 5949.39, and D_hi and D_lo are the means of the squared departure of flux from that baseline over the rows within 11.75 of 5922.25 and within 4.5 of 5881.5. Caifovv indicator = -5.0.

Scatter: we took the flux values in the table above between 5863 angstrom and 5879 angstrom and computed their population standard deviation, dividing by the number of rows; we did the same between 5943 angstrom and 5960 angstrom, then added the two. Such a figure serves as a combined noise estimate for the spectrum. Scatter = 0.2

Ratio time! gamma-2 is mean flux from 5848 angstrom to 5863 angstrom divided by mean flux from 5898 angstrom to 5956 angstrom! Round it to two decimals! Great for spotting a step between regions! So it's 1.04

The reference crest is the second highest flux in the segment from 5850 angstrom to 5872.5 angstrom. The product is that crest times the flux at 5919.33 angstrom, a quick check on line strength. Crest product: 59.8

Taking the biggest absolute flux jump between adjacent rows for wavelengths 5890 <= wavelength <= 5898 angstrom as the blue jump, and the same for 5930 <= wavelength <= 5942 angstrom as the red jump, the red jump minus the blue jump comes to -0.11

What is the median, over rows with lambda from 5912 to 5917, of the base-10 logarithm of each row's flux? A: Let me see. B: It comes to 0.877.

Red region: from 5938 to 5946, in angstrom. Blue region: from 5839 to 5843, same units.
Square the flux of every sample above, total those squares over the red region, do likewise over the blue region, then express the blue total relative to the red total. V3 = 0.56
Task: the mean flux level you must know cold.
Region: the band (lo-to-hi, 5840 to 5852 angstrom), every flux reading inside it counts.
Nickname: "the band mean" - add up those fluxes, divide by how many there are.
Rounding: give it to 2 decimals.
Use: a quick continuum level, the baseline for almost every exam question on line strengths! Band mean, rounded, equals 7.96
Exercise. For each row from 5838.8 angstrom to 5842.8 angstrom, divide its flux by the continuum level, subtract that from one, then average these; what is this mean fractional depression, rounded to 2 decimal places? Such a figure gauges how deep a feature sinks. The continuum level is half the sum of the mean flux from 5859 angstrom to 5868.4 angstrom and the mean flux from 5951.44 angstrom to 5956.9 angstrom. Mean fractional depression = -0.07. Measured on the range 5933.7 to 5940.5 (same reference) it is -0.02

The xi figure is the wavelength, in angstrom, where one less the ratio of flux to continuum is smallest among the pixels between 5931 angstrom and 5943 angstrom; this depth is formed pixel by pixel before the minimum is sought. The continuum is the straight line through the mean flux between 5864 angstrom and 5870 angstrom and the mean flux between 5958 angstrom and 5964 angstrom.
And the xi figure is 5937.08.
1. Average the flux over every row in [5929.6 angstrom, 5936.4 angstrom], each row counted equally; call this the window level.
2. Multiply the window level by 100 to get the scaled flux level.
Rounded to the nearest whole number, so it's 762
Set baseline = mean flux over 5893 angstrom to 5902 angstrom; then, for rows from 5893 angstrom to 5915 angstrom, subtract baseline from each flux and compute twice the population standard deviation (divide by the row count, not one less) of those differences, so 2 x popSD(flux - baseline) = 1.22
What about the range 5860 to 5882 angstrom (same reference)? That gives 0.32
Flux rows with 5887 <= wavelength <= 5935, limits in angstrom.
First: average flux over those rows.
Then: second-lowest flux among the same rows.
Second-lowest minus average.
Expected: -1.2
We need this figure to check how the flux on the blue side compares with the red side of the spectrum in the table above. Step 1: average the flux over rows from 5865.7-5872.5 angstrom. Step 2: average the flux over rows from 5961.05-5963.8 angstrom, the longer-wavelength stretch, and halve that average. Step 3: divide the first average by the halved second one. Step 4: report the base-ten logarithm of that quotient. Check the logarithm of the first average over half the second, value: 0.295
